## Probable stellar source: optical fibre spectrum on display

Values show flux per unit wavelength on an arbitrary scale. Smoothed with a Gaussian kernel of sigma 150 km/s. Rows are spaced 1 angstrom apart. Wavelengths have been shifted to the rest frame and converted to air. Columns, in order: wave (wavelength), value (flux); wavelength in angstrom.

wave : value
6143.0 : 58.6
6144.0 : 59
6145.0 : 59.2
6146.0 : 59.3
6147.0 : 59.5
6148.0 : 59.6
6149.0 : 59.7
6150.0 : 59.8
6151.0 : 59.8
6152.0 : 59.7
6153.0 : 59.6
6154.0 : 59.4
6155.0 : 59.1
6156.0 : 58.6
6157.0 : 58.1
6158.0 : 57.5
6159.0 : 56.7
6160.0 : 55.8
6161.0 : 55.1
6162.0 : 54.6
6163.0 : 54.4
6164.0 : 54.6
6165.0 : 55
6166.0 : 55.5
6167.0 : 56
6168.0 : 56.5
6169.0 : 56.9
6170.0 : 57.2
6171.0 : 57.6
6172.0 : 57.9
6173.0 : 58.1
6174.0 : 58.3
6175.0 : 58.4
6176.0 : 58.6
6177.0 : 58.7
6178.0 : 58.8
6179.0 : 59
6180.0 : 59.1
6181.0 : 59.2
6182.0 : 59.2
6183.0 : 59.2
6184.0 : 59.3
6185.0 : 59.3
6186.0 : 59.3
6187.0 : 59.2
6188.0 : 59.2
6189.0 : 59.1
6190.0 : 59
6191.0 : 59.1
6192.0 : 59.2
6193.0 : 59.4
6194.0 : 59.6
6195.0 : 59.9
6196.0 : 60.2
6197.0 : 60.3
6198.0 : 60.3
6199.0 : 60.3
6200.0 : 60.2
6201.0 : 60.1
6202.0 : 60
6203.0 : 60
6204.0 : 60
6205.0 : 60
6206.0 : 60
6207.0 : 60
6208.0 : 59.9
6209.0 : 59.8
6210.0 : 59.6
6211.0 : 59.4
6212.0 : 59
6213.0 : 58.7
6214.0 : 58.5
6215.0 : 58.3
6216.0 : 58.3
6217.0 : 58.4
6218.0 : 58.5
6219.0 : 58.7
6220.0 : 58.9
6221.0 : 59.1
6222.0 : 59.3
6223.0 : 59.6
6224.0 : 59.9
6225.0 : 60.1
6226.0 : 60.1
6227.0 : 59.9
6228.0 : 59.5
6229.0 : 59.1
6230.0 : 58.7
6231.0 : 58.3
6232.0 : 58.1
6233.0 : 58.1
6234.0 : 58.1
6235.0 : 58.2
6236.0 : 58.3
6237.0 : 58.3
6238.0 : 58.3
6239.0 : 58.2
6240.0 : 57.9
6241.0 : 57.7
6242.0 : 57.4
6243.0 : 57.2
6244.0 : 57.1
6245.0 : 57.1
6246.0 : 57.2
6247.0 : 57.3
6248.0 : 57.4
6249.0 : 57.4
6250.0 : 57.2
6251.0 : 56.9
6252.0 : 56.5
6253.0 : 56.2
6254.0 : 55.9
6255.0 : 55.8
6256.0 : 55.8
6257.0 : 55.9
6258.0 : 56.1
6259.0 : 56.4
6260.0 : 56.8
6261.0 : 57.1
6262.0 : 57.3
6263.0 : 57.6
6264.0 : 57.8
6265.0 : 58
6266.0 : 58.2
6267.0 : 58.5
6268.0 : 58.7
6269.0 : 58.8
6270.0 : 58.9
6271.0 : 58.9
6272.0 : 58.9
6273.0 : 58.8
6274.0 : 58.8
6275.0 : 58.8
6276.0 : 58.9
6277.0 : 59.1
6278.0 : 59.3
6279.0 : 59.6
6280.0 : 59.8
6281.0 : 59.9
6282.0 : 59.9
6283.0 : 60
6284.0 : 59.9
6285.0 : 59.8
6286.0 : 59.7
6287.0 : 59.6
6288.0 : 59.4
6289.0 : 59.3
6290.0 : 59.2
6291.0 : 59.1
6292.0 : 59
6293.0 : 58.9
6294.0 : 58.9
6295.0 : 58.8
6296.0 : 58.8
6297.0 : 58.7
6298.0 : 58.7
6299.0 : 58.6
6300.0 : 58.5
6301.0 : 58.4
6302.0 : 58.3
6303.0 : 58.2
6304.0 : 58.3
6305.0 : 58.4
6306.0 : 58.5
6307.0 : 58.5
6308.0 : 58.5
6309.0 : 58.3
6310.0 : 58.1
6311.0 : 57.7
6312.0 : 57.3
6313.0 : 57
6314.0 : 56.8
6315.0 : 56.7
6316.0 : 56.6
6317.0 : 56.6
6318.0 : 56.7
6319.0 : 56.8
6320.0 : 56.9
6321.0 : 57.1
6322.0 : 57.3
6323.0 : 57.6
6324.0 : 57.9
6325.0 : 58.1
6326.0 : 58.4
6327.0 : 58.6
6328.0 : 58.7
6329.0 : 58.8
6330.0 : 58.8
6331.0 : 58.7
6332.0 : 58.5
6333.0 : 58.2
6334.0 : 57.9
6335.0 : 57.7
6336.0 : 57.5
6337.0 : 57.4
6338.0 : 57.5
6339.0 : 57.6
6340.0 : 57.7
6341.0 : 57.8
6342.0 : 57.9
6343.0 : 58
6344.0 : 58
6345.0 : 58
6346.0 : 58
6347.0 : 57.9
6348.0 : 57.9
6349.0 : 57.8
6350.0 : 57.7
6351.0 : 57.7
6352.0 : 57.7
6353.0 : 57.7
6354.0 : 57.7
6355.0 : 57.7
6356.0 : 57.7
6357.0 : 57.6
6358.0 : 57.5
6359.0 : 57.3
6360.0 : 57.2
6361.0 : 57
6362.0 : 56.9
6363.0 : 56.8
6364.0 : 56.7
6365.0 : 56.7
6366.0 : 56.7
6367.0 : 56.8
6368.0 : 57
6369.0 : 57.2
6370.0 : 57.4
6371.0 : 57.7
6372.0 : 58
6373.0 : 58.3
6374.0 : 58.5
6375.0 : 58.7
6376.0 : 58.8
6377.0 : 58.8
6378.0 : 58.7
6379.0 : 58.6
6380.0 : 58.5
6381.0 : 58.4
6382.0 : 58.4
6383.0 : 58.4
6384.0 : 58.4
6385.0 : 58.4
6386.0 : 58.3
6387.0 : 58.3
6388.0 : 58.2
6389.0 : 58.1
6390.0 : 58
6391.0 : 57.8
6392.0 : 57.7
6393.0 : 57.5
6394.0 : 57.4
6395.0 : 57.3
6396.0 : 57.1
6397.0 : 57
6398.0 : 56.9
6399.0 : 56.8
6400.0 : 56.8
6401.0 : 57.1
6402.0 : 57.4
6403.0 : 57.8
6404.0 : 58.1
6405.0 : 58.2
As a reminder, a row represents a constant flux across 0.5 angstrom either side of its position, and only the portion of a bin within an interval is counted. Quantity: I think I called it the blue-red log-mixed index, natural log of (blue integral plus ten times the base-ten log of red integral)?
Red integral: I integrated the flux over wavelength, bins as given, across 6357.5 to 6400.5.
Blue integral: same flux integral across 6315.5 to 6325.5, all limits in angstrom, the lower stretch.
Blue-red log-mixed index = 6.4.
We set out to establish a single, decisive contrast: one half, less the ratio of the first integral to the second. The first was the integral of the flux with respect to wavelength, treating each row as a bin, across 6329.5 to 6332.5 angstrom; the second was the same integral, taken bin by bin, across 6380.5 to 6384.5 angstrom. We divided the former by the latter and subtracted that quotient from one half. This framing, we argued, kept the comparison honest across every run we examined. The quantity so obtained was -0.25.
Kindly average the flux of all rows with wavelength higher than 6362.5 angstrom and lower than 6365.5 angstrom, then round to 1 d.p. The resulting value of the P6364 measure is 56.7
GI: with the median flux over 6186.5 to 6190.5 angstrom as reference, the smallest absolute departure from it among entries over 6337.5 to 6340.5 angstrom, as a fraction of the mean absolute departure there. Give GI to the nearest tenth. 0.9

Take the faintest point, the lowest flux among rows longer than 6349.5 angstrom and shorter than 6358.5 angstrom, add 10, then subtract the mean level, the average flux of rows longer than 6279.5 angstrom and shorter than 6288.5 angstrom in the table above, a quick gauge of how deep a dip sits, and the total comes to 7.7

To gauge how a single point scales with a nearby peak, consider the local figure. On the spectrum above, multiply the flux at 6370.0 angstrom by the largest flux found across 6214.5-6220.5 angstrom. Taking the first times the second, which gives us 3381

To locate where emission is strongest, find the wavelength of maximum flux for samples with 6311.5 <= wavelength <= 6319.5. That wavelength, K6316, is 6312.0 angstrom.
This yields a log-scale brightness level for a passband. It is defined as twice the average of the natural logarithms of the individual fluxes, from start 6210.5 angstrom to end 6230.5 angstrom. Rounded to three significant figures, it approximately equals 8.16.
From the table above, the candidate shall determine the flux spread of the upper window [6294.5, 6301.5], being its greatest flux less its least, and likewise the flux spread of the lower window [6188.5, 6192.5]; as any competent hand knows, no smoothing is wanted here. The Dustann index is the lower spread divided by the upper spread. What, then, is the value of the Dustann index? 0.50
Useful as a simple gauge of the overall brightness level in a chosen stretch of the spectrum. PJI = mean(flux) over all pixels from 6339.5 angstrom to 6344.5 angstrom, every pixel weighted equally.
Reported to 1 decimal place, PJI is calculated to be 57.9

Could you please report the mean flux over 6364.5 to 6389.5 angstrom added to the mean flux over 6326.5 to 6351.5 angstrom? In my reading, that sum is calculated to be 116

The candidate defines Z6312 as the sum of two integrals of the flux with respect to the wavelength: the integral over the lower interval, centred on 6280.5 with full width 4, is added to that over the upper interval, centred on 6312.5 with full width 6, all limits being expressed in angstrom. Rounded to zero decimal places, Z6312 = 583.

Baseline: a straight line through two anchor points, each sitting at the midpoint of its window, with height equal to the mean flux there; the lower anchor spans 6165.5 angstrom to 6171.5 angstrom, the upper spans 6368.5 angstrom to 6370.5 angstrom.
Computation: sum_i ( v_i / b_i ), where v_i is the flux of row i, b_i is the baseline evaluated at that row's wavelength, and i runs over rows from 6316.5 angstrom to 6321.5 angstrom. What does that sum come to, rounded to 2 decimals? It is 4.97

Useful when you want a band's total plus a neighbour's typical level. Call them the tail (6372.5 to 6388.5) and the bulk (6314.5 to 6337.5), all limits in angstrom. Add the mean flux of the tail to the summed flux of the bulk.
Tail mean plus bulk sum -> 1386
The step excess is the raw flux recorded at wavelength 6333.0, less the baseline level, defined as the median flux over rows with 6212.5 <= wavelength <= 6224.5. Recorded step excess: -0.5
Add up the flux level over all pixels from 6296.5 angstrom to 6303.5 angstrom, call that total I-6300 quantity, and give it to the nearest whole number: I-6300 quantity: 409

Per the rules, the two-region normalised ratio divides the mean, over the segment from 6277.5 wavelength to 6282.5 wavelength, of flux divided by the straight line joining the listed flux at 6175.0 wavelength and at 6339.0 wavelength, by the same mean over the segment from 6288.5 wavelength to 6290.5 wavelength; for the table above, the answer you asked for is 1.01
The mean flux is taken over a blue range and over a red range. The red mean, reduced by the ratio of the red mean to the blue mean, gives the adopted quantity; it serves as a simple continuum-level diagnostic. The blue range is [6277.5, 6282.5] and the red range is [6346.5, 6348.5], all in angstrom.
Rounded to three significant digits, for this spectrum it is 56.9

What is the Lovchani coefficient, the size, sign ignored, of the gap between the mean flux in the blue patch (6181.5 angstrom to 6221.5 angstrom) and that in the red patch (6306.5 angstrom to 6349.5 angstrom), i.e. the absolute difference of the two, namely 1.6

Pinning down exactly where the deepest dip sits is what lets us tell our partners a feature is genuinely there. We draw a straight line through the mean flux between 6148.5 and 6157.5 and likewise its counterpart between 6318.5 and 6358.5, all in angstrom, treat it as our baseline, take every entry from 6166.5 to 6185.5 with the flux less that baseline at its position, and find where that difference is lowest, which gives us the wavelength 6167.0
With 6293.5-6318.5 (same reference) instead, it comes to 6316.0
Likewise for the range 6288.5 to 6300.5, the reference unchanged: 6300.0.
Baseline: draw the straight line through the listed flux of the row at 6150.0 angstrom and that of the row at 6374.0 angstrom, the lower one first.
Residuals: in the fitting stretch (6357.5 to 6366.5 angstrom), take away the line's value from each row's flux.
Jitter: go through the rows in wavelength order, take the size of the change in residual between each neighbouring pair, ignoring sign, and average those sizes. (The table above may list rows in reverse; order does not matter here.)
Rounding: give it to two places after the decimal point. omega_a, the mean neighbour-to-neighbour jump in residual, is 0.10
